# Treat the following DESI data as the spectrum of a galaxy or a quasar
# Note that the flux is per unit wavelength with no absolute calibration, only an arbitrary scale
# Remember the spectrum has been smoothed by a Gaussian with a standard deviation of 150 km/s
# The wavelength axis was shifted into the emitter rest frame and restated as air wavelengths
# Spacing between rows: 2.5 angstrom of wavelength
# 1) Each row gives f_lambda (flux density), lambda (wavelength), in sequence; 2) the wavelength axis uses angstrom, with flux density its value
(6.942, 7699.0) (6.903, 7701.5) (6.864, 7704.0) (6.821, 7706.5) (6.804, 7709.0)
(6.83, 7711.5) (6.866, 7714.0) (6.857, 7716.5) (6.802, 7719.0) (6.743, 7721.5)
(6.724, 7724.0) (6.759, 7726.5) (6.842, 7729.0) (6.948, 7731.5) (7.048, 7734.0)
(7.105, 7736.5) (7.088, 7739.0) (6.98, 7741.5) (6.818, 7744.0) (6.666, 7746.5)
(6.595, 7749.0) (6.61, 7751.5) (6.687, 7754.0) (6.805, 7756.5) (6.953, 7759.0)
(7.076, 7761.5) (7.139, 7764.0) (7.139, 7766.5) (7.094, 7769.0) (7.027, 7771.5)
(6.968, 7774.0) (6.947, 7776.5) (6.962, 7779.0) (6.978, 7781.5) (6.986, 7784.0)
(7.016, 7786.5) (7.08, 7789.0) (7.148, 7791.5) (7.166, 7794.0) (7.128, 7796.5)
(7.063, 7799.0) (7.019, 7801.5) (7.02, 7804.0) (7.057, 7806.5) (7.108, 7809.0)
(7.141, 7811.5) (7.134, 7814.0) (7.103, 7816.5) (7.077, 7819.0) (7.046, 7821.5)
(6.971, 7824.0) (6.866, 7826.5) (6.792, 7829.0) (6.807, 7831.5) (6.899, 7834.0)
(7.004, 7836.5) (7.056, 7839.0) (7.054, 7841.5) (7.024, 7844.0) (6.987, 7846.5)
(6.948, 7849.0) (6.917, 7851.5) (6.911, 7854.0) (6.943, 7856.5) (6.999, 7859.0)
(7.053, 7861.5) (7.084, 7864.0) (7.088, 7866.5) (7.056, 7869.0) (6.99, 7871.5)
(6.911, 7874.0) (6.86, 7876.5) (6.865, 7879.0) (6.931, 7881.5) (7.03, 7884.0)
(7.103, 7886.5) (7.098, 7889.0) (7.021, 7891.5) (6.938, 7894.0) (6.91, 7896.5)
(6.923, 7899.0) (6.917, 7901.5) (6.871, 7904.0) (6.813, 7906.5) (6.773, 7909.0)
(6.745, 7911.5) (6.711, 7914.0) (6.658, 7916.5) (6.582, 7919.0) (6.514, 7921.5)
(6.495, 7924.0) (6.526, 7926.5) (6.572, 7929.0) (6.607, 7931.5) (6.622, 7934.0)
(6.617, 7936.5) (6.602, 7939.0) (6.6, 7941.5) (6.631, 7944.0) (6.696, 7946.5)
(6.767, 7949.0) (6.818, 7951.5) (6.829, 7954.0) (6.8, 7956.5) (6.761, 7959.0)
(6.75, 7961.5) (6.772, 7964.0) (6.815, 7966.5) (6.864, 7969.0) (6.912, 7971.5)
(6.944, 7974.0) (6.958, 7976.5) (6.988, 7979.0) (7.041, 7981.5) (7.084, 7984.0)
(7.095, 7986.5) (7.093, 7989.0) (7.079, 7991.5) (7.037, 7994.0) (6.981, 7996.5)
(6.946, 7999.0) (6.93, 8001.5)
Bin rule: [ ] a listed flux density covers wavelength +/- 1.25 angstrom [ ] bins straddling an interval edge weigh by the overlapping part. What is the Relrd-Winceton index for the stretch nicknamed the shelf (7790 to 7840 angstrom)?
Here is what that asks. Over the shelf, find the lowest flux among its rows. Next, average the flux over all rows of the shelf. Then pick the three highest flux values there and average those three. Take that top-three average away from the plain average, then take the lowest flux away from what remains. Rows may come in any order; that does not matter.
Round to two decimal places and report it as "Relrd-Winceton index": -6.91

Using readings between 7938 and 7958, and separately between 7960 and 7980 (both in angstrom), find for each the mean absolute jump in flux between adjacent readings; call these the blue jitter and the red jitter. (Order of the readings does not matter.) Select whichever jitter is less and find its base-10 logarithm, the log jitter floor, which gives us -1.47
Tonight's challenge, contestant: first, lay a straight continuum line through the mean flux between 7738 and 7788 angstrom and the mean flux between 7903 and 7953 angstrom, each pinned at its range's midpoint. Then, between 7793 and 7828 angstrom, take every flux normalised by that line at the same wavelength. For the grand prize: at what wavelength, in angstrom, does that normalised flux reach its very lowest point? 7826.5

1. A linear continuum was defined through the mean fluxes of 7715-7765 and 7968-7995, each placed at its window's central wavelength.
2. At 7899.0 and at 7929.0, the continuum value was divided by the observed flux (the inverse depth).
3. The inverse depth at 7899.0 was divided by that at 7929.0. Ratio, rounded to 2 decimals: 0.95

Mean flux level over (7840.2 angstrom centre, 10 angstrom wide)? 7.03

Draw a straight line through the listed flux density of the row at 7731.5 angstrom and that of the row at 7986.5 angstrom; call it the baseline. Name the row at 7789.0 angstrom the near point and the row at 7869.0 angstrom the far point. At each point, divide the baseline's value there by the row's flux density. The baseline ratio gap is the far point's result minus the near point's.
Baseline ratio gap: 0.01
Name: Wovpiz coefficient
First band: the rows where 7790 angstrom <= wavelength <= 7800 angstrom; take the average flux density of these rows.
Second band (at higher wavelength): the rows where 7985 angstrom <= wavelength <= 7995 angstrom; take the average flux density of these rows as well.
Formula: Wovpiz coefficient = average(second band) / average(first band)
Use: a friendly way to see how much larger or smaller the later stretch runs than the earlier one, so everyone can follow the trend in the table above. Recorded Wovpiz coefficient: 0.993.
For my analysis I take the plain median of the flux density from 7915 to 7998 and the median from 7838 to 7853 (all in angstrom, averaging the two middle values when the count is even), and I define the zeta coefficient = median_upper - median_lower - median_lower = -7.24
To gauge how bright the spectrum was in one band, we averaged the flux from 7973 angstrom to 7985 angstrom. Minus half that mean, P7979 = -3.50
